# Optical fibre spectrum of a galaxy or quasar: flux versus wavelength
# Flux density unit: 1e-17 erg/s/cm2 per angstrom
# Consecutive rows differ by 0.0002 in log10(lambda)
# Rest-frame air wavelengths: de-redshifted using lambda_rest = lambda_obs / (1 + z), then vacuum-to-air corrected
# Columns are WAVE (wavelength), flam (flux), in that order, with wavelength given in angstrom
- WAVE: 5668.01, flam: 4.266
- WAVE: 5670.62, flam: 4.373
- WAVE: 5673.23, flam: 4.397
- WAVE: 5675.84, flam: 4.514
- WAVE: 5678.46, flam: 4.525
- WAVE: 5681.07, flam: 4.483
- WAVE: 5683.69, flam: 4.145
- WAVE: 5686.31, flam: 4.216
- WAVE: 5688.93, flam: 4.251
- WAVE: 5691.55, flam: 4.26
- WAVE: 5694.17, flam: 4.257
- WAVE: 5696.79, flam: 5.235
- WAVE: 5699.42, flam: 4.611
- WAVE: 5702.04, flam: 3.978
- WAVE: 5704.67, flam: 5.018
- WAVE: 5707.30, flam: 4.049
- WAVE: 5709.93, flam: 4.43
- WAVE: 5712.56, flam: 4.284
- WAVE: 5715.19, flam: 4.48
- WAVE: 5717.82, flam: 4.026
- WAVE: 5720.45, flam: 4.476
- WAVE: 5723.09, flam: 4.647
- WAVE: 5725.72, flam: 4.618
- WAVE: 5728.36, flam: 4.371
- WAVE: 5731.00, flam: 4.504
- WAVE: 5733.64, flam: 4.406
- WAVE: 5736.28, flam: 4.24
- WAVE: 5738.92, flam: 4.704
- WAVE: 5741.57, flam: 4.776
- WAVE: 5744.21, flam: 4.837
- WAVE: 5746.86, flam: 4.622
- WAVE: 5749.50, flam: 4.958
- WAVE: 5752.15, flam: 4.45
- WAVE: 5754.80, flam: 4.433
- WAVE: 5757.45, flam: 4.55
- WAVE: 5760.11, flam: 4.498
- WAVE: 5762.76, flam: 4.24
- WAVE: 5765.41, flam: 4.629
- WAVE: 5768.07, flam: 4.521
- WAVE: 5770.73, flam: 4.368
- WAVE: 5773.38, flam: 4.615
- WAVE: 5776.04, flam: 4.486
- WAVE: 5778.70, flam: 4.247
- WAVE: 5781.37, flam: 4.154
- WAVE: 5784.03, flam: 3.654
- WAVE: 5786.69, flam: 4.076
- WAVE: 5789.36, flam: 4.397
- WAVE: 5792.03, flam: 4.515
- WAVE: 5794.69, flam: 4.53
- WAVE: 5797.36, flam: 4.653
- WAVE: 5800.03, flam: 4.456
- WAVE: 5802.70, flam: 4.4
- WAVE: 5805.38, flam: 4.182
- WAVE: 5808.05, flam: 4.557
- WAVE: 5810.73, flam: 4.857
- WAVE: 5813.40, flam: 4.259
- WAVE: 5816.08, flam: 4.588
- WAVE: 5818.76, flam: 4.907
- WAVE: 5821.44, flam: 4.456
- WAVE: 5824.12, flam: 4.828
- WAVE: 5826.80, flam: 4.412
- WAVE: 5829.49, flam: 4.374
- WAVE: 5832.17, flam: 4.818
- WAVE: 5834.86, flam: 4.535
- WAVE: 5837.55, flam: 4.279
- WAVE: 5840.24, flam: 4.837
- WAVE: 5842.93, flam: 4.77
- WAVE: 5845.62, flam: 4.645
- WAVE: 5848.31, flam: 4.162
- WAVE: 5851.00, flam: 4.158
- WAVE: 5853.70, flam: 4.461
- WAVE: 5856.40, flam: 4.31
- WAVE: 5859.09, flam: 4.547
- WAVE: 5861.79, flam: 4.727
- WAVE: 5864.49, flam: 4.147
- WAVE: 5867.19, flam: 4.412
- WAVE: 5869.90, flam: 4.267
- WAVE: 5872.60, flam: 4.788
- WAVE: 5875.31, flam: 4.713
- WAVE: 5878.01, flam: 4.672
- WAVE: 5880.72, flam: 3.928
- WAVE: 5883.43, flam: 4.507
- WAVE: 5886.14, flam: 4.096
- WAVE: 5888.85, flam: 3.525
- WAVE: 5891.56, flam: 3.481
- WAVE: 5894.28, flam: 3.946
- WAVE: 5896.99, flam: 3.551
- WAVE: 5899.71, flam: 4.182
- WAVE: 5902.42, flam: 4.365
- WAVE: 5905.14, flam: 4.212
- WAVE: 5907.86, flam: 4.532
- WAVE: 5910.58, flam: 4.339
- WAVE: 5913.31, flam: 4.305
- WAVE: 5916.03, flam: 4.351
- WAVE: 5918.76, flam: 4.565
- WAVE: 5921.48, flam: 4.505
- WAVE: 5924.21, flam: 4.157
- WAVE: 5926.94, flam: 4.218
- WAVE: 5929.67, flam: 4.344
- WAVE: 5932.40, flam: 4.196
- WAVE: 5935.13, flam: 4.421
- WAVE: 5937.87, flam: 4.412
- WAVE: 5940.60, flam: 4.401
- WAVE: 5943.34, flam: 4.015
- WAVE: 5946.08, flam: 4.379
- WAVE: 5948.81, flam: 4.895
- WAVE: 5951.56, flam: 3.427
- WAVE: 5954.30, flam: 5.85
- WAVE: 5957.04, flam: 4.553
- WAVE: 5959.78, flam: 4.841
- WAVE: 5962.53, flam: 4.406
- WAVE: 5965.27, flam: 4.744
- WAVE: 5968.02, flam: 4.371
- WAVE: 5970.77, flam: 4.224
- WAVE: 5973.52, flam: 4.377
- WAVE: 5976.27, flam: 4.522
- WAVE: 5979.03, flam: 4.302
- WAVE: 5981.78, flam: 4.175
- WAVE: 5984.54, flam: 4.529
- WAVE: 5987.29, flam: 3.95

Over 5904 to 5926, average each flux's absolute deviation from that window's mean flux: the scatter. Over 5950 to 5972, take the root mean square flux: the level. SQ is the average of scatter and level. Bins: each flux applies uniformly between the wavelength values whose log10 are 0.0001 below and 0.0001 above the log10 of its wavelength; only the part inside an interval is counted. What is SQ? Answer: 2.36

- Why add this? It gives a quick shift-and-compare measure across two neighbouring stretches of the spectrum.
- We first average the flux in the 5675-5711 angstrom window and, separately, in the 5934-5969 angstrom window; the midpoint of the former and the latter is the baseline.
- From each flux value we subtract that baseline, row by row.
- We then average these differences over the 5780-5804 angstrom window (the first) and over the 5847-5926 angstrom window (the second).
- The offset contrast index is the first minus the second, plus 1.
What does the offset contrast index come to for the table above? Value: 1.04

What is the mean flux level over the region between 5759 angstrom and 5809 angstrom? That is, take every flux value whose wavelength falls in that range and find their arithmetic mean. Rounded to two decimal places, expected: 4.38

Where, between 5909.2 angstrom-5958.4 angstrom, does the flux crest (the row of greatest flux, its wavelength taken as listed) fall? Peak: 5954.30 angstrom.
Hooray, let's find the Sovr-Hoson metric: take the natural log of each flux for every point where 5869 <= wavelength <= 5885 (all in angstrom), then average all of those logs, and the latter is 1.497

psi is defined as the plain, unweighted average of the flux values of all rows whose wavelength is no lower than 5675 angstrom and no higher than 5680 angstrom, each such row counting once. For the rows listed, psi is 4.52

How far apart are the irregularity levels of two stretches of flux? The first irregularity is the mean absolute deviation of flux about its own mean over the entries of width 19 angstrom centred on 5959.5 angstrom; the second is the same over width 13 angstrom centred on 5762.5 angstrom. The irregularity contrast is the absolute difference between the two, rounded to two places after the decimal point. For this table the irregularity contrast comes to 0.37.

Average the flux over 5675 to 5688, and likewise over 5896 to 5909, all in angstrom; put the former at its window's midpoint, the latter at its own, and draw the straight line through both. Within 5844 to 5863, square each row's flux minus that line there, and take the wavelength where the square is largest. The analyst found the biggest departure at 5861.79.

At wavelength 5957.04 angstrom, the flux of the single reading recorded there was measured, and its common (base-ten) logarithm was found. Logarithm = 0.658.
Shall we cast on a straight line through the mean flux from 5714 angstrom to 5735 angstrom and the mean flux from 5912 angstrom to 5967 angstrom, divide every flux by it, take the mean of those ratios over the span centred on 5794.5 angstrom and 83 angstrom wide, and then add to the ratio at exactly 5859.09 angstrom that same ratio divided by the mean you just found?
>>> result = 2.04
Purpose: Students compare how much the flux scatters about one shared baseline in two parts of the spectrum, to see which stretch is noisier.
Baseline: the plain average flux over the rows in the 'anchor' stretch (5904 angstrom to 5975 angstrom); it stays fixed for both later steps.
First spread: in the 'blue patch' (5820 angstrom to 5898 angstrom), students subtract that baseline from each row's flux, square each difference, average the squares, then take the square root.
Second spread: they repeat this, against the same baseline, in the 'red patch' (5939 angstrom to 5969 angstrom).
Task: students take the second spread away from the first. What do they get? -0.19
